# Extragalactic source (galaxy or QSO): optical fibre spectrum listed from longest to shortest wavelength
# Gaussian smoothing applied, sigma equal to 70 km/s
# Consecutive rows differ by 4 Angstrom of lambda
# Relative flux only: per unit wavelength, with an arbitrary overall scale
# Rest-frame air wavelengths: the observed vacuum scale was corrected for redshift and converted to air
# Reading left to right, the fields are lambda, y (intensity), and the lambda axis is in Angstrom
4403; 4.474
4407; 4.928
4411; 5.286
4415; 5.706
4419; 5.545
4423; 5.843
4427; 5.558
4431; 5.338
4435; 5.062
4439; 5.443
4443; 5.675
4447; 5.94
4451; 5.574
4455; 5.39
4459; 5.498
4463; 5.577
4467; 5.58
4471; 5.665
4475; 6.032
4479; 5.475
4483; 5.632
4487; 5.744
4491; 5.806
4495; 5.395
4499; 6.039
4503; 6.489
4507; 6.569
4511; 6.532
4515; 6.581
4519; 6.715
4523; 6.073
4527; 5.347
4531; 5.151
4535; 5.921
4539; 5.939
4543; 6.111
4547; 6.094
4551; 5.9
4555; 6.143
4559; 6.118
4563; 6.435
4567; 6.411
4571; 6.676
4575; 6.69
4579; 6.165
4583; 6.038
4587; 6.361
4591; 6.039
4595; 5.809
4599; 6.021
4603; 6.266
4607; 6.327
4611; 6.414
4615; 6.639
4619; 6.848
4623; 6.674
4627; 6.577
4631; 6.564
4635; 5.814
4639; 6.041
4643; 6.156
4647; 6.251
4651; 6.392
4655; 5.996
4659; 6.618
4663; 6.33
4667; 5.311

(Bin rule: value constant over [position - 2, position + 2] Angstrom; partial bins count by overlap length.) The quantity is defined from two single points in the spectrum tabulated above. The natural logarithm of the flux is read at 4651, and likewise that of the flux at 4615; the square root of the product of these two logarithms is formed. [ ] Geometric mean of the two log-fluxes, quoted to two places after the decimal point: 1.87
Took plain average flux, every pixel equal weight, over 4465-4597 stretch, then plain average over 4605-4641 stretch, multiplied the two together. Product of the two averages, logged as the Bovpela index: 39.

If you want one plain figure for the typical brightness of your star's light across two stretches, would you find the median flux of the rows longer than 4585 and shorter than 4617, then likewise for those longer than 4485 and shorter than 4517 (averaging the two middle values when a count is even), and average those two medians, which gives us 6.28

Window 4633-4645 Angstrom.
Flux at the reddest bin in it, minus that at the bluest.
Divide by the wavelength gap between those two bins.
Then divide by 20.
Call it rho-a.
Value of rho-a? 0.0021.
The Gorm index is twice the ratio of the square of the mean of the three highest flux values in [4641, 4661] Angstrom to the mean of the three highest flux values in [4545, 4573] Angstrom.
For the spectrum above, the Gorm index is 12.7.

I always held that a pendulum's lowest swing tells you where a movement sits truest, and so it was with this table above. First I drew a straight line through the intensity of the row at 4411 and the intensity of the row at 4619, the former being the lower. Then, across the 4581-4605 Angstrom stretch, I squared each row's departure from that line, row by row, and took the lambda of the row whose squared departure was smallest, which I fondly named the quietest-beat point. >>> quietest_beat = 4587 Angstrom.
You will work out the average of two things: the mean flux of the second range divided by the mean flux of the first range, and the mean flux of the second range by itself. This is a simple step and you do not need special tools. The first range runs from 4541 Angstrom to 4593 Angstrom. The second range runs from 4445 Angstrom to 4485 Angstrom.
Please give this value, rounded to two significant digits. 3.3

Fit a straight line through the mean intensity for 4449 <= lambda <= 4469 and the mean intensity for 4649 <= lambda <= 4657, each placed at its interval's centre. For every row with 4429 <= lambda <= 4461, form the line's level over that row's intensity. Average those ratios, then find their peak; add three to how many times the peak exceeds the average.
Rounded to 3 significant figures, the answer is 4.08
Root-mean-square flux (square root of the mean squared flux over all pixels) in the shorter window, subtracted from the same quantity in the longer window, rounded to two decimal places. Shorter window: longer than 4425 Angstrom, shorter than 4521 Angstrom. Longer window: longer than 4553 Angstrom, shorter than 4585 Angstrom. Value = 0.52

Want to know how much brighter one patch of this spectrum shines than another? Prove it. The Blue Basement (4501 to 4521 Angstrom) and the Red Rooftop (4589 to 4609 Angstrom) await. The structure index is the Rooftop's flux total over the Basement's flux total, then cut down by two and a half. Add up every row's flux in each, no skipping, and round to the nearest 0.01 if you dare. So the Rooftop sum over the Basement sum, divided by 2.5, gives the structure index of 0.37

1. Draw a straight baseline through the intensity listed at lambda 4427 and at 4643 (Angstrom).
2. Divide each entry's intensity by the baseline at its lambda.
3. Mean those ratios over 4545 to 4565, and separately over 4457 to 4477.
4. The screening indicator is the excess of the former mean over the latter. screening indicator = 0.04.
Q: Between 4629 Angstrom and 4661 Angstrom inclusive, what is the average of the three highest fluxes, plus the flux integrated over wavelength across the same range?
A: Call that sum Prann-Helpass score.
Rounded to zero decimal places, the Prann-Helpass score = 206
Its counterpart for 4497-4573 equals 476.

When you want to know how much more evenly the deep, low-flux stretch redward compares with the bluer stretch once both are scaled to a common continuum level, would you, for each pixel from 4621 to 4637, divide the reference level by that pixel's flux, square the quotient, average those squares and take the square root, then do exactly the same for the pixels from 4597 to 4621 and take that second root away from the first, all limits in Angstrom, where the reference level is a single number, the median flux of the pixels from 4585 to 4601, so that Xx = 0.00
